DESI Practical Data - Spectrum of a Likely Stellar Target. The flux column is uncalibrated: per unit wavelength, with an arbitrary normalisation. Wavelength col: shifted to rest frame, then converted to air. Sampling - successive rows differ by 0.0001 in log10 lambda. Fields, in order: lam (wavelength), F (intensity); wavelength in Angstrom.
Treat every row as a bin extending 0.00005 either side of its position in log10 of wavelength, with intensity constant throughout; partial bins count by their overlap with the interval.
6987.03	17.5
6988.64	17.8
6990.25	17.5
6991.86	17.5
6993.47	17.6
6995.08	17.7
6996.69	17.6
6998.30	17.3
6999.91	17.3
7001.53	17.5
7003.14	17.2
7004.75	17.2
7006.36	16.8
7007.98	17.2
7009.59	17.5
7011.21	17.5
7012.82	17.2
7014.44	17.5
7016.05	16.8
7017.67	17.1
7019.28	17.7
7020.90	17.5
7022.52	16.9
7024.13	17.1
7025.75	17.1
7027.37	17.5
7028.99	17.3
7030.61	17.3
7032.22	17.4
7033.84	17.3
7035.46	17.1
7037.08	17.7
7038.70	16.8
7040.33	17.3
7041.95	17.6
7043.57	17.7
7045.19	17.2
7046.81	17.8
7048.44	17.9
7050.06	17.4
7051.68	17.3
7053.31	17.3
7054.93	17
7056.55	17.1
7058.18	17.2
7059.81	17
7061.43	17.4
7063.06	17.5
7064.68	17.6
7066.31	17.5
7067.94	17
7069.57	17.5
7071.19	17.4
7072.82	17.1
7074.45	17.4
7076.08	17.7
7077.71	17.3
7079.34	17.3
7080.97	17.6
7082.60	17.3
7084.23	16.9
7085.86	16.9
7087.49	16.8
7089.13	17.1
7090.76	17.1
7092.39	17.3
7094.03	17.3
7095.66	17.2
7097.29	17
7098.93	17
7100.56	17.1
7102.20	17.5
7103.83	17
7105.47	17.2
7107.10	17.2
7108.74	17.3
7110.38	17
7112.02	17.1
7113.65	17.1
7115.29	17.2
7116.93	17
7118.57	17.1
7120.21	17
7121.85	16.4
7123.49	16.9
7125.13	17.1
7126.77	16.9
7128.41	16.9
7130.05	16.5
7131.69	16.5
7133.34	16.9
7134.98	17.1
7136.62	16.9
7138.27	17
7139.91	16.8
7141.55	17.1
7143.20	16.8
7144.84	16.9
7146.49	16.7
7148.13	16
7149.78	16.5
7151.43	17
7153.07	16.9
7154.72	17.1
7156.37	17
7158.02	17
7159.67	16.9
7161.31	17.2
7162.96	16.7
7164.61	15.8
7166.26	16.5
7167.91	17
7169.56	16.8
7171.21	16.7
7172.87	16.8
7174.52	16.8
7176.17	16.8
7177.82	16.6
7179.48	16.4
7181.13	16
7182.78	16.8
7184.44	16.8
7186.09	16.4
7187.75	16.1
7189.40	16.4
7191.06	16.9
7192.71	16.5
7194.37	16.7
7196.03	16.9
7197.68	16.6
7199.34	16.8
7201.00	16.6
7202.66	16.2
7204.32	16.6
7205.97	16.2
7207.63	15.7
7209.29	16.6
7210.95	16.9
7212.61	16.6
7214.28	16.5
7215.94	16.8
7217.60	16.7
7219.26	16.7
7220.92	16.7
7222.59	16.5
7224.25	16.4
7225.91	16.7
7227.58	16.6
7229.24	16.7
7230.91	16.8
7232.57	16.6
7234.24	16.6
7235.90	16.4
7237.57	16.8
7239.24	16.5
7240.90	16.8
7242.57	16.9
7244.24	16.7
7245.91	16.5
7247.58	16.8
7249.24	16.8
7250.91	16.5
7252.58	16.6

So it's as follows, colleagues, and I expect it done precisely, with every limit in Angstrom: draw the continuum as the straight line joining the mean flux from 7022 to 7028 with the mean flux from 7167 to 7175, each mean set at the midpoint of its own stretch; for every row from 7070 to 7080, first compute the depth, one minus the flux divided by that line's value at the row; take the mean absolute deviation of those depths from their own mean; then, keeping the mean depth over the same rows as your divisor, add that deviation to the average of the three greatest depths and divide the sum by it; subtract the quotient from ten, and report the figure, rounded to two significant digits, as 9.8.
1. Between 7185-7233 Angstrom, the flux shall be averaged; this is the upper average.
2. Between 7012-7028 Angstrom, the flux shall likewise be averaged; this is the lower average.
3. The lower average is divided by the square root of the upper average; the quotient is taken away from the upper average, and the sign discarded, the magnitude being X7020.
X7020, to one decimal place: 12.3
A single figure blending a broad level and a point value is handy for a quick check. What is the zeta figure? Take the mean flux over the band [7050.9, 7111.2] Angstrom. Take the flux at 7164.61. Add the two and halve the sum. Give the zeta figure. 16.5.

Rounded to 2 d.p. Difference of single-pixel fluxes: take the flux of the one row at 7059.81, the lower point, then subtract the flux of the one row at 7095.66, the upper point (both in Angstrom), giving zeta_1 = -0.20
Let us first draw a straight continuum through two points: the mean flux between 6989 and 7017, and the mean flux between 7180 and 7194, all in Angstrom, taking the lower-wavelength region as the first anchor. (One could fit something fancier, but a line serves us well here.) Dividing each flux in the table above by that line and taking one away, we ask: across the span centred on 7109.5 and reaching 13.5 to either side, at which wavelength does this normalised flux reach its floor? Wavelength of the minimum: 7121.85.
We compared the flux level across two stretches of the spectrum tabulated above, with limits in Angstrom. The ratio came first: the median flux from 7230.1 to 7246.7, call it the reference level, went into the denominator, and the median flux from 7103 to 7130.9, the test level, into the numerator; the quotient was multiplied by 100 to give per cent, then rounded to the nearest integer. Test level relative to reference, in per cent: 102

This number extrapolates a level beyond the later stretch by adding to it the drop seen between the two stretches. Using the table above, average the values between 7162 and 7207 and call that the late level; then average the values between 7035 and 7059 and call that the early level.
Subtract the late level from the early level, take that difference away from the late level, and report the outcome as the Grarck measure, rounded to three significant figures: 15.8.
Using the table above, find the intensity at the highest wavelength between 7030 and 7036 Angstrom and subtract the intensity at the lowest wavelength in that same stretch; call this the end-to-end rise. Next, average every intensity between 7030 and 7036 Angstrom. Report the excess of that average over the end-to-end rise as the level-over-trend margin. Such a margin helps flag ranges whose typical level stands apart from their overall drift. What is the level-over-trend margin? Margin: 17.5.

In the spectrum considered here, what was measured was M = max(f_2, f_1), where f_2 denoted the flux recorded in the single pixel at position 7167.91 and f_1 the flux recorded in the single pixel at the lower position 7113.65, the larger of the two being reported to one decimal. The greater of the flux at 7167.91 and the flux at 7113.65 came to 17.1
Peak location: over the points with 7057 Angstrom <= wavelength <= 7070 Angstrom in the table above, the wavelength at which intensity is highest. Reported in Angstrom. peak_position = 7064.68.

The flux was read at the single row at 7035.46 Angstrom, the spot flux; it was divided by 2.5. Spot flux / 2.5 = 6.84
